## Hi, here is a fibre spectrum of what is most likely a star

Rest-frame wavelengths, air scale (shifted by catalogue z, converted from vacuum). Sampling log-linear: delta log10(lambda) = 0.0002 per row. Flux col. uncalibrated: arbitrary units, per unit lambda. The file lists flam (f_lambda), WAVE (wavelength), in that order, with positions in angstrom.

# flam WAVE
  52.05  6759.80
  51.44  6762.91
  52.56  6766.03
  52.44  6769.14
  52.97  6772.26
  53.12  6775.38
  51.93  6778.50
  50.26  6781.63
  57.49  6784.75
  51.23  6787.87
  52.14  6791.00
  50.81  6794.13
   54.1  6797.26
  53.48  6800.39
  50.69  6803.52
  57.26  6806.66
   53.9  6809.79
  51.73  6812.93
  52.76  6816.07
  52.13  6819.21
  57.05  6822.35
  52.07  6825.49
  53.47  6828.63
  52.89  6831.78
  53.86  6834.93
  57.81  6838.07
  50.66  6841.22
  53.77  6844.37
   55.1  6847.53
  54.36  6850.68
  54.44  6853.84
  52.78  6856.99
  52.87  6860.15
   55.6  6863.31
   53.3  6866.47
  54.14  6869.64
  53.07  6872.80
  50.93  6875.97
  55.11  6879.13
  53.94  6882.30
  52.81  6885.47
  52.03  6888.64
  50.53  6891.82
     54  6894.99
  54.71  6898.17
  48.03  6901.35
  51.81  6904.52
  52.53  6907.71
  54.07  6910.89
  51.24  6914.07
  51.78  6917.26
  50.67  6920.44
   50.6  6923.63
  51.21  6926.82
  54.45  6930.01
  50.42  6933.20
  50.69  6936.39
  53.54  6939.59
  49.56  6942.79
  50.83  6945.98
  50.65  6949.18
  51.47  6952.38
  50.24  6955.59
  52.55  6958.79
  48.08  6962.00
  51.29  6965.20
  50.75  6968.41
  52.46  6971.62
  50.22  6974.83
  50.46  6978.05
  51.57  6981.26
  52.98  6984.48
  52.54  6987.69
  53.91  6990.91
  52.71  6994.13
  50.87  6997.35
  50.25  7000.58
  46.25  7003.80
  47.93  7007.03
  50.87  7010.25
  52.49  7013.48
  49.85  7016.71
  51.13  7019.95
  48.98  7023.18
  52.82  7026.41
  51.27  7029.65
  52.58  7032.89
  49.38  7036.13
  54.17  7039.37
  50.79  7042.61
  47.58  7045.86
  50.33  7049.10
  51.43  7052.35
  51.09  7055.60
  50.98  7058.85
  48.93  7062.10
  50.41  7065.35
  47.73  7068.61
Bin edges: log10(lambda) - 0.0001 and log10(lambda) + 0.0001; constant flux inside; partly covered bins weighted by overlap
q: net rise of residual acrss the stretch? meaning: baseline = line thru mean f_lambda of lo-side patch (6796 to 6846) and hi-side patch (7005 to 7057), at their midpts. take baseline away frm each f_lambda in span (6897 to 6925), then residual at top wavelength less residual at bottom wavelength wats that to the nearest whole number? -4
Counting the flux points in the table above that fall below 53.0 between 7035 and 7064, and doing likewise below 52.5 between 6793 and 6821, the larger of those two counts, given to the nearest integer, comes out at 8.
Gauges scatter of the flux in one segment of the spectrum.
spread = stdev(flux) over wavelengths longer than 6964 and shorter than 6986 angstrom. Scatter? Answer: 1.0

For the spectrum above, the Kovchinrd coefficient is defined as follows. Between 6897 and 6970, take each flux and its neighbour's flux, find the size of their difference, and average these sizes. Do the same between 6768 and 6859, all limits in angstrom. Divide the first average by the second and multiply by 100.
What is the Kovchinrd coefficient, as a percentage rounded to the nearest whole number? 83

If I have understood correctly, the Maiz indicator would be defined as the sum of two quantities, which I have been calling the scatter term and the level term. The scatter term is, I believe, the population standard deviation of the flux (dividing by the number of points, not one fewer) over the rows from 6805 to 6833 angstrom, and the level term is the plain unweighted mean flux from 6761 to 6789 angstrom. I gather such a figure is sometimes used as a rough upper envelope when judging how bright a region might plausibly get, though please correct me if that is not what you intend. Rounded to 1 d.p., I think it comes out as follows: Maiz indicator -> 54.6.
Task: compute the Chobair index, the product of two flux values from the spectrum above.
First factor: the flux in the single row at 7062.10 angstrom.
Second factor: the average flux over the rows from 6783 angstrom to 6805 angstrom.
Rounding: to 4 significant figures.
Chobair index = 2586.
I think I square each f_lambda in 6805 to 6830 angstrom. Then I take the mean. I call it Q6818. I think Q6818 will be 2898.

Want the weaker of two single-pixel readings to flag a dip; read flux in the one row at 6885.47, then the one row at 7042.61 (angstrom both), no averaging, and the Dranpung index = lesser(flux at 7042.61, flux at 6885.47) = 50.8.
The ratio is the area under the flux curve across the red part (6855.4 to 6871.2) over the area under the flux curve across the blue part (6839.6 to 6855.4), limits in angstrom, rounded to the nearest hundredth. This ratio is 1.00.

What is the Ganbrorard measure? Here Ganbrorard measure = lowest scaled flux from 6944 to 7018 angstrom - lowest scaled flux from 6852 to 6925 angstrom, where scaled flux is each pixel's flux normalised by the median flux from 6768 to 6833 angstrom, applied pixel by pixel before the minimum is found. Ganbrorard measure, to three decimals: -0.034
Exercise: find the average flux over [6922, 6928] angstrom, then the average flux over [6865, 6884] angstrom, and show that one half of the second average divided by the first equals 0.525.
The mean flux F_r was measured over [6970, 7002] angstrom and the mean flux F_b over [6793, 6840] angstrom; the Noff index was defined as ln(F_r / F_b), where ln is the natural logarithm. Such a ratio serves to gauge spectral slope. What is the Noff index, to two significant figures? -0.034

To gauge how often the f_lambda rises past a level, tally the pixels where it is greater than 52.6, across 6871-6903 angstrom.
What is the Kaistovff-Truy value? 6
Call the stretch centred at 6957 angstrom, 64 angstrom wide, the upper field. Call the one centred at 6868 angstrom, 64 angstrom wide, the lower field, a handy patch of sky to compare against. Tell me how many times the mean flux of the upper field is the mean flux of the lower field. 0.957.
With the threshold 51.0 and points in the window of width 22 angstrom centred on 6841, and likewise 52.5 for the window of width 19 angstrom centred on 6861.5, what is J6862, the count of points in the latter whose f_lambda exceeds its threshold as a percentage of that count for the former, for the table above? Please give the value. 100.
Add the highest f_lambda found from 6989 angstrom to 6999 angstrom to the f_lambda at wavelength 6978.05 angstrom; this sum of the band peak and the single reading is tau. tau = 104.4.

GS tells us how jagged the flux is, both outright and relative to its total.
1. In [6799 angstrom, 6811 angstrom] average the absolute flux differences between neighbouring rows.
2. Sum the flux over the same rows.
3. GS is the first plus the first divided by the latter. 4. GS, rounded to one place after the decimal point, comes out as 4.3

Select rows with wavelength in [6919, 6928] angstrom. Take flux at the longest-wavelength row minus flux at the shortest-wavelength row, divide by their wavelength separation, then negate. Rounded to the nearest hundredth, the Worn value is -0.08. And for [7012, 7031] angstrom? 0.08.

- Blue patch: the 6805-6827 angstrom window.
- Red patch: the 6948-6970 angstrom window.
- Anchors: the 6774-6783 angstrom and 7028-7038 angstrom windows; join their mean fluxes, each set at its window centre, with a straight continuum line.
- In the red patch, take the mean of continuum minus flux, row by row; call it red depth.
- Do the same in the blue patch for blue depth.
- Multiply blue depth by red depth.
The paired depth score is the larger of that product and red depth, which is 0.6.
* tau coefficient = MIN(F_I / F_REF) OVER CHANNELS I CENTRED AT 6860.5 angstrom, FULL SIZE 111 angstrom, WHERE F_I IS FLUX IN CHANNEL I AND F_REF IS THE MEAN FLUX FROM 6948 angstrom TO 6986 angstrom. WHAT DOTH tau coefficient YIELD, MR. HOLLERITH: 0.94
